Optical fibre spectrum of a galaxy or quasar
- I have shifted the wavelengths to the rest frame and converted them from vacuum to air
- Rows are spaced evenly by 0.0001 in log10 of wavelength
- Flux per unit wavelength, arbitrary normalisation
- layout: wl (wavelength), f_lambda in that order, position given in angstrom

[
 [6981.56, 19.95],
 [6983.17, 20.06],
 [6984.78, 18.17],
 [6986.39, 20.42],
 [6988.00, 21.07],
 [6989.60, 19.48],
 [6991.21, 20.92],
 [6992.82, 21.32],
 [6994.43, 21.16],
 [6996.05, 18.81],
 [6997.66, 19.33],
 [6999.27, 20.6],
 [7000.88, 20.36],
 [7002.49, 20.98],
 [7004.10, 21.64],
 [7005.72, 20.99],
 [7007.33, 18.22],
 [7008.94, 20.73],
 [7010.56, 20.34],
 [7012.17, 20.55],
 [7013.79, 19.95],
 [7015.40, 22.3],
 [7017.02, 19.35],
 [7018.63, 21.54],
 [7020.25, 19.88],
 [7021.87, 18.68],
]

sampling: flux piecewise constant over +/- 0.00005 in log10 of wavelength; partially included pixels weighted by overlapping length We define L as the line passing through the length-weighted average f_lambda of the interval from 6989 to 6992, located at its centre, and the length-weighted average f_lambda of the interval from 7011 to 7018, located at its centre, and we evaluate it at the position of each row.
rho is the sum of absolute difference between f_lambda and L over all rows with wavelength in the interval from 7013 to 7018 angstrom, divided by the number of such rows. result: 1.19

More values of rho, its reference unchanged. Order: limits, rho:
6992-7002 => 0.78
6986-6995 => 0.74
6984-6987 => 1.11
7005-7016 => 0.79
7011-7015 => 0.31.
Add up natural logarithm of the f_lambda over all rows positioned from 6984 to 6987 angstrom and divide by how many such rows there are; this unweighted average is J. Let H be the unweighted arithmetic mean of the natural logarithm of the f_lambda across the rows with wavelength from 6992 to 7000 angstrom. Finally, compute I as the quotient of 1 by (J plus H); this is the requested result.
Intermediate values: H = 3.01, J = 2.96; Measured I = 0.1677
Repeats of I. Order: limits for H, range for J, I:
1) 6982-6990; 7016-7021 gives 0.1668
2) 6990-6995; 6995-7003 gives 0.1654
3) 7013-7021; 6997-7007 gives 0.1653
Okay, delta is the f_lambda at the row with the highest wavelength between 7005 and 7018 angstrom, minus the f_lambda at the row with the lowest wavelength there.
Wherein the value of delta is -1.6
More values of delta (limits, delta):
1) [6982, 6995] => 1.1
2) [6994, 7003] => -0.2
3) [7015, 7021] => -2.4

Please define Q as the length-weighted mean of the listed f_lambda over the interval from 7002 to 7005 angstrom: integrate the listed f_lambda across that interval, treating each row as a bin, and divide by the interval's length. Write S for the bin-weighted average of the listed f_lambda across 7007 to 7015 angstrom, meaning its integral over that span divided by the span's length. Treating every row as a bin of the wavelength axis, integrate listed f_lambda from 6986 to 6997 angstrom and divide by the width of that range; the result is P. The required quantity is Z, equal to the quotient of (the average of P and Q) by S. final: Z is 1.034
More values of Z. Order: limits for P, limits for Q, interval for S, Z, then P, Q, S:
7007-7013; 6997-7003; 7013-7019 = 0.974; 20.1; 20.3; 20.8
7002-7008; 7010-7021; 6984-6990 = 1.035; 20.5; 20.6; 19.8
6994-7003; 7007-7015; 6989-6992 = 0.996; 20.1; 20.2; 20.2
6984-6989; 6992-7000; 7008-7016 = 0.969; 19.9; 20.2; 20.7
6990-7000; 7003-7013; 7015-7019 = 0.975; 20.3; 20.4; 20.9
